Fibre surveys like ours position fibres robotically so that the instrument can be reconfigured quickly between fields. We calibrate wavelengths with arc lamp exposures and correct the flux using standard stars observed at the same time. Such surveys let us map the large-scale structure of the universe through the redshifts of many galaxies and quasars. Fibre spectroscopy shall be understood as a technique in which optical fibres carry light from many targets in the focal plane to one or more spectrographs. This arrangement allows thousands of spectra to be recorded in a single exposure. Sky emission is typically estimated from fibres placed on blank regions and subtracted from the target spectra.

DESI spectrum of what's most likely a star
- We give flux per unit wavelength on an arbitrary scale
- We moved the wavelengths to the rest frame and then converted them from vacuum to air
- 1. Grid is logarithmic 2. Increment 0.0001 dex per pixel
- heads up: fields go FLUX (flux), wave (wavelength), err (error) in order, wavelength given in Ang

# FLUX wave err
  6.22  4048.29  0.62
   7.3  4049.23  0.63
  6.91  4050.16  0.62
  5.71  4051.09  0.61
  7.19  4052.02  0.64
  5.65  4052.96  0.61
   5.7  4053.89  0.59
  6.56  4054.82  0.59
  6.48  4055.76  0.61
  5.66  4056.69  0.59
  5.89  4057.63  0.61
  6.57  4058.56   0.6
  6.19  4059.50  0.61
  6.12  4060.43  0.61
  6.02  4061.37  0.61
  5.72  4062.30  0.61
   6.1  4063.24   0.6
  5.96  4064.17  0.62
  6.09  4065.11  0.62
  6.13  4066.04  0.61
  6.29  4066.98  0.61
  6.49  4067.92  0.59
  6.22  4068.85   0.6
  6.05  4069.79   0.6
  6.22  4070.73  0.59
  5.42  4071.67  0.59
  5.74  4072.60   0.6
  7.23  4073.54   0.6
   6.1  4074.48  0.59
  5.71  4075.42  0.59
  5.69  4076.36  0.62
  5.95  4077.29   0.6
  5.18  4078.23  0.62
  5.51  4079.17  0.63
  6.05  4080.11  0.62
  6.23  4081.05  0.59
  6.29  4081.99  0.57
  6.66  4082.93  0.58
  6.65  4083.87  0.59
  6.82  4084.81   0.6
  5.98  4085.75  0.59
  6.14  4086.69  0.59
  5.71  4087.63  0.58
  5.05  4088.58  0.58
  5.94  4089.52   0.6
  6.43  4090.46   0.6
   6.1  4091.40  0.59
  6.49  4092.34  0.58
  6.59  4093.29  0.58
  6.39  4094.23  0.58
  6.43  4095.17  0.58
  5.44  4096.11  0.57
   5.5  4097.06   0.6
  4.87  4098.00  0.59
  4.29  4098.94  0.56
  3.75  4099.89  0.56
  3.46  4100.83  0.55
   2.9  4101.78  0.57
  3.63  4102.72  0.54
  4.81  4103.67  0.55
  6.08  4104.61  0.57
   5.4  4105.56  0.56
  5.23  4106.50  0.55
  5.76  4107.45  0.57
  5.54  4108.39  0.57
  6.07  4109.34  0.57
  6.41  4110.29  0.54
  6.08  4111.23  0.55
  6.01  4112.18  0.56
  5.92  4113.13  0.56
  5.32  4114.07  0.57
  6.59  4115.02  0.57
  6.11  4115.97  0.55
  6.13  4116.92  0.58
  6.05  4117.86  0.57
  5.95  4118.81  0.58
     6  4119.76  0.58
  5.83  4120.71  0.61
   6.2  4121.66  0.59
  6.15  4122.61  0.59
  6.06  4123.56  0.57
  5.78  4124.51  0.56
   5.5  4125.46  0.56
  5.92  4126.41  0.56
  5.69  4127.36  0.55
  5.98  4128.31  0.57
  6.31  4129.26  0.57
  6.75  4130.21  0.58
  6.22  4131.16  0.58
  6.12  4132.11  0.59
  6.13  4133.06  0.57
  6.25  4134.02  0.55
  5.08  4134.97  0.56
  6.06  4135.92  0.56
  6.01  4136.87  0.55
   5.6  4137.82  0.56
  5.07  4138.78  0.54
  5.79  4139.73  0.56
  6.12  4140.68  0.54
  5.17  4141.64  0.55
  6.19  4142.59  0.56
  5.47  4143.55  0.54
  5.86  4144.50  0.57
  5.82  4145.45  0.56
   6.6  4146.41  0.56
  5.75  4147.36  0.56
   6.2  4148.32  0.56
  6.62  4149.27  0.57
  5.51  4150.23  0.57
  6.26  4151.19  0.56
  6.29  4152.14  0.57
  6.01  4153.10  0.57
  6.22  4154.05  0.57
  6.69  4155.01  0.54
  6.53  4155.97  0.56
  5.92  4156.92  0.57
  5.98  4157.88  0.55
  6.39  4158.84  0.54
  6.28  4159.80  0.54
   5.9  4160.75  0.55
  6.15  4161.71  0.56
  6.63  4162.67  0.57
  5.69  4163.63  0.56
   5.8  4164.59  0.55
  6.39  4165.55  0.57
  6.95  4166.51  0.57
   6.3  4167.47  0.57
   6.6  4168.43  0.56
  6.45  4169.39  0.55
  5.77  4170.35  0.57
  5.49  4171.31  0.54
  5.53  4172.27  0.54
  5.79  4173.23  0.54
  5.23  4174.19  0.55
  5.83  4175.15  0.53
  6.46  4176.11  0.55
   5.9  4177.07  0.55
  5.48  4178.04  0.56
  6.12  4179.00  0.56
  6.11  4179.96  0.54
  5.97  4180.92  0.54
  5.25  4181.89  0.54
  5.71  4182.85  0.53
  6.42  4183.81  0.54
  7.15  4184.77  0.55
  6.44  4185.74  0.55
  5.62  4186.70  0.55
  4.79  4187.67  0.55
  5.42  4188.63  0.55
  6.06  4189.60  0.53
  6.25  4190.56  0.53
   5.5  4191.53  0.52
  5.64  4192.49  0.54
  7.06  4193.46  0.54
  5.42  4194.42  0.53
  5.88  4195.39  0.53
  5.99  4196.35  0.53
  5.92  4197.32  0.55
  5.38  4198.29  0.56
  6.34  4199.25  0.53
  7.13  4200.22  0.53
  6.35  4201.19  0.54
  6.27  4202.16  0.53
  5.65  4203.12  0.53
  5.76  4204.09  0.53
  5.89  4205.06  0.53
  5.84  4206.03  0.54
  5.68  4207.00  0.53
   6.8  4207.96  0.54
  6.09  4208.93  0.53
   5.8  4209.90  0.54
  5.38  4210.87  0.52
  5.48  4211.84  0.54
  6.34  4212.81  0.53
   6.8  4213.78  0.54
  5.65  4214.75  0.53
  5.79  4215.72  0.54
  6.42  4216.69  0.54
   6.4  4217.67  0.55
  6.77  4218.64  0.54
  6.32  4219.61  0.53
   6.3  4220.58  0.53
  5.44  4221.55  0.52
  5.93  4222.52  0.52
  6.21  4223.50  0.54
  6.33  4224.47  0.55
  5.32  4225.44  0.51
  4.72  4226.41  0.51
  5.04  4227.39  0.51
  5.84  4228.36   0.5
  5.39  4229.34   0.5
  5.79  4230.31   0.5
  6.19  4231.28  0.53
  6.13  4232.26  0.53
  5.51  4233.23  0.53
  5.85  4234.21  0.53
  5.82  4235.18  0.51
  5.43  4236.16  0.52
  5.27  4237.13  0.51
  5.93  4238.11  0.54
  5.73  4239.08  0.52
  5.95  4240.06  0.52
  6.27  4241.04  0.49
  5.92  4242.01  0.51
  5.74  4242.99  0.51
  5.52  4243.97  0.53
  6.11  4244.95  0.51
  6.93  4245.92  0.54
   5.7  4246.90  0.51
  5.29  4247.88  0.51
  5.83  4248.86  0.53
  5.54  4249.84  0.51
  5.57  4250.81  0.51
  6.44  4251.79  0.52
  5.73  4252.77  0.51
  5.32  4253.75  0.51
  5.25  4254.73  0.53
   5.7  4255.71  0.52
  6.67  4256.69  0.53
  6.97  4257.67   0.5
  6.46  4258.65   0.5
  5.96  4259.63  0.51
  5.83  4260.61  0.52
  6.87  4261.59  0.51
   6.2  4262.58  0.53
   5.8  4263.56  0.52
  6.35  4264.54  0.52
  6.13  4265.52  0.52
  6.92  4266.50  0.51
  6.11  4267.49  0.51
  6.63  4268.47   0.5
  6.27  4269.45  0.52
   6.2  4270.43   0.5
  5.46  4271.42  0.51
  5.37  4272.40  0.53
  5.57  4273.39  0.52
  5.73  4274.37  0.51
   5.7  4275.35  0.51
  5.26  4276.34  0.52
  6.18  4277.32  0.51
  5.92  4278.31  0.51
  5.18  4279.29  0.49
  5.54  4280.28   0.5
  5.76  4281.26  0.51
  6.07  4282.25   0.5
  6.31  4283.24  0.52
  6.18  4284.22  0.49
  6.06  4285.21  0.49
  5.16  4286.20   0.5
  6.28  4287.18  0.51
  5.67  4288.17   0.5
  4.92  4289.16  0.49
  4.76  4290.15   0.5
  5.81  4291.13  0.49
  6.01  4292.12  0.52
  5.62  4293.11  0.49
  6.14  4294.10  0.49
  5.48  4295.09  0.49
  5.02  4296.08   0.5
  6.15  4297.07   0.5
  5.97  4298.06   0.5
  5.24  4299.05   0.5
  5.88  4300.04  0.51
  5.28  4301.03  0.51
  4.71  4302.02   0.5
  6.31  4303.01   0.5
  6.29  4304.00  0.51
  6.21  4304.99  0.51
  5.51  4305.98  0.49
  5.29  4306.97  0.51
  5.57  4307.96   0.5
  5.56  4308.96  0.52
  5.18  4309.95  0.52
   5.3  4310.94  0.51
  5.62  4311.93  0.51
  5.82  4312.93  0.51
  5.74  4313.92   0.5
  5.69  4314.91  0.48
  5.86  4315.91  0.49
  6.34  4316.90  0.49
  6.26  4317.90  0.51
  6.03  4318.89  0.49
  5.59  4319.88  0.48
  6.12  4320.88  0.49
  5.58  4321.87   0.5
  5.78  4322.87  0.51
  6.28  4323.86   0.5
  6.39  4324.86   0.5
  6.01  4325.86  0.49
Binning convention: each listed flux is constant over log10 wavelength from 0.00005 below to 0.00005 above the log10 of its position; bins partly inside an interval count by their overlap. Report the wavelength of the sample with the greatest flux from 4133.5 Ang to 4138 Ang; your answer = 4134.02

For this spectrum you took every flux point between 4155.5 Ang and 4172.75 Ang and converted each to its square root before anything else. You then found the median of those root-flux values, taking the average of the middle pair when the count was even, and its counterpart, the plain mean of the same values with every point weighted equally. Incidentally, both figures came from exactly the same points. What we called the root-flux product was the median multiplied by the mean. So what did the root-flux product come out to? 6.18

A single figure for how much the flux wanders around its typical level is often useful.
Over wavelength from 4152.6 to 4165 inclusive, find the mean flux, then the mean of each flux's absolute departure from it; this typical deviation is 0.27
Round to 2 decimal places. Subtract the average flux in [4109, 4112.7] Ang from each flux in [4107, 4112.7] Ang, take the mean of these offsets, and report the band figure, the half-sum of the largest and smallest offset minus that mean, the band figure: 0.00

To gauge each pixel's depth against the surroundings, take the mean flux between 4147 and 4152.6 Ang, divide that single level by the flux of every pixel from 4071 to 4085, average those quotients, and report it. 1.01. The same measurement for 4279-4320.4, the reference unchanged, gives 1.08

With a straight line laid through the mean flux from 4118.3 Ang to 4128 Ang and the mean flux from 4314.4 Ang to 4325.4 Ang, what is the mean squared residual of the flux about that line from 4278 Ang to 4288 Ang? 0.18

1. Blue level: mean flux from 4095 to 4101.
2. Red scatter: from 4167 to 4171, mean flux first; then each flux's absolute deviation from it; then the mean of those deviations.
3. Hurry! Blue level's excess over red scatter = 4.6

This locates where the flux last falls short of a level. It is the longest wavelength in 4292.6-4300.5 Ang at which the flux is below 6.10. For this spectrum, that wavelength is 4300.04 Ang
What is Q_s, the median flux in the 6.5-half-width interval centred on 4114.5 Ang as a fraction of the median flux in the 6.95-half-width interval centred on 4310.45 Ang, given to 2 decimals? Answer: 1.07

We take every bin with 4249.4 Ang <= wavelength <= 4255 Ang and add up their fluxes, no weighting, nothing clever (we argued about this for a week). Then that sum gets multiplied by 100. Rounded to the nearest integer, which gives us 3385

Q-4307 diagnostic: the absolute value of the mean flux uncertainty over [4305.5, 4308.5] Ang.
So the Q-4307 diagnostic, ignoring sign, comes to 0.500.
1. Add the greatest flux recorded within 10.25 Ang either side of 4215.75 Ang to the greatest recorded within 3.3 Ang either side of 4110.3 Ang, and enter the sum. 13.21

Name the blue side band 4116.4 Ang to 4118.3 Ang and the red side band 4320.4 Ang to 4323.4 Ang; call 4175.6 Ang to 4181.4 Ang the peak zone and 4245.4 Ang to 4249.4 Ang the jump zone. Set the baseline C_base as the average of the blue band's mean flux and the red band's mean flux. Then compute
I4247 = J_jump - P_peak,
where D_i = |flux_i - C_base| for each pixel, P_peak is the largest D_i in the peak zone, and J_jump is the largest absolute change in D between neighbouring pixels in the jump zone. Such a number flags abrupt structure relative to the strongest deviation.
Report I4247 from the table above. 0.2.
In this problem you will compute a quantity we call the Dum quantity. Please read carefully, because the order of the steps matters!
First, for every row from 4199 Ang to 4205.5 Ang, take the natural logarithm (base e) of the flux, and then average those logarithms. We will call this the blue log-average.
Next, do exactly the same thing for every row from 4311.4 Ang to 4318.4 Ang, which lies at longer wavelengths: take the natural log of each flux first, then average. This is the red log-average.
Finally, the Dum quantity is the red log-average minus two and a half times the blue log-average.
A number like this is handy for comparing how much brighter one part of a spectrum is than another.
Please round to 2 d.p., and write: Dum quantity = -2.78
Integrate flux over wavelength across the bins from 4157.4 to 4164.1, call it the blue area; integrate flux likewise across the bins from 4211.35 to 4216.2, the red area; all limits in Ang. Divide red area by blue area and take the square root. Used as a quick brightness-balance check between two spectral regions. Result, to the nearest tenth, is 0.8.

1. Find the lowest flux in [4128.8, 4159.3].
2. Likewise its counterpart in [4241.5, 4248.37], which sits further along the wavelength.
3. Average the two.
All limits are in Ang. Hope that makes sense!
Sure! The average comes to 5.18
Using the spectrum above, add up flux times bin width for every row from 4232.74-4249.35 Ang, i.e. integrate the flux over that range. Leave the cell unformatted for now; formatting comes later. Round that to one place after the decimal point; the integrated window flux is 96.5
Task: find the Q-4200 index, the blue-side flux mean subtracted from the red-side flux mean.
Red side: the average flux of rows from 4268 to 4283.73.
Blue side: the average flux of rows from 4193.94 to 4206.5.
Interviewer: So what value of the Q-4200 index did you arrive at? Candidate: -0.16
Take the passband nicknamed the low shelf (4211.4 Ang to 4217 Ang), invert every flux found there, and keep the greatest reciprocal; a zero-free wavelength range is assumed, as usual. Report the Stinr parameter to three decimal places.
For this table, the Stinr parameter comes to 0.182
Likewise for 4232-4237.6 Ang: 0.190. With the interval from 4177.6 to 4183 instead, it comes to 0.190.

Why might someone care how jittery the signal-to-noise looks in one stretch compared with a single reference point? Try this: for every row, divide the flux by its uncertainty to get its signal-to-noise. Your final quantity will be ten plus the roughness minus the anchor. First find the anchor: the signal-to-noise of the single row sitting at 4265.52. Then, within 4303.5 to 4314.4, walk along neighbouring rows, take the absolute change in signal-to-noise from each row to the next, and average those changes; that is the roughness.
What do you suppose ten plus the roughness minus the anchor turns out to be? -1.25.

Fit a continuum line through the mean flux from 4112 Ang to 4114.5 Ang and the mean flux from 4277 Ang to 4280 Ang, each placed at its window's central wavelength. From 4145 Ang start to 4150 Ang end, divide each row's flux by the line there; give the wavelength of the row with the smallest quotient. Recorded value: 4147.36 Ang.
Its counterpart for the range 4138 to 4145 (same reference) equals 4138.78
